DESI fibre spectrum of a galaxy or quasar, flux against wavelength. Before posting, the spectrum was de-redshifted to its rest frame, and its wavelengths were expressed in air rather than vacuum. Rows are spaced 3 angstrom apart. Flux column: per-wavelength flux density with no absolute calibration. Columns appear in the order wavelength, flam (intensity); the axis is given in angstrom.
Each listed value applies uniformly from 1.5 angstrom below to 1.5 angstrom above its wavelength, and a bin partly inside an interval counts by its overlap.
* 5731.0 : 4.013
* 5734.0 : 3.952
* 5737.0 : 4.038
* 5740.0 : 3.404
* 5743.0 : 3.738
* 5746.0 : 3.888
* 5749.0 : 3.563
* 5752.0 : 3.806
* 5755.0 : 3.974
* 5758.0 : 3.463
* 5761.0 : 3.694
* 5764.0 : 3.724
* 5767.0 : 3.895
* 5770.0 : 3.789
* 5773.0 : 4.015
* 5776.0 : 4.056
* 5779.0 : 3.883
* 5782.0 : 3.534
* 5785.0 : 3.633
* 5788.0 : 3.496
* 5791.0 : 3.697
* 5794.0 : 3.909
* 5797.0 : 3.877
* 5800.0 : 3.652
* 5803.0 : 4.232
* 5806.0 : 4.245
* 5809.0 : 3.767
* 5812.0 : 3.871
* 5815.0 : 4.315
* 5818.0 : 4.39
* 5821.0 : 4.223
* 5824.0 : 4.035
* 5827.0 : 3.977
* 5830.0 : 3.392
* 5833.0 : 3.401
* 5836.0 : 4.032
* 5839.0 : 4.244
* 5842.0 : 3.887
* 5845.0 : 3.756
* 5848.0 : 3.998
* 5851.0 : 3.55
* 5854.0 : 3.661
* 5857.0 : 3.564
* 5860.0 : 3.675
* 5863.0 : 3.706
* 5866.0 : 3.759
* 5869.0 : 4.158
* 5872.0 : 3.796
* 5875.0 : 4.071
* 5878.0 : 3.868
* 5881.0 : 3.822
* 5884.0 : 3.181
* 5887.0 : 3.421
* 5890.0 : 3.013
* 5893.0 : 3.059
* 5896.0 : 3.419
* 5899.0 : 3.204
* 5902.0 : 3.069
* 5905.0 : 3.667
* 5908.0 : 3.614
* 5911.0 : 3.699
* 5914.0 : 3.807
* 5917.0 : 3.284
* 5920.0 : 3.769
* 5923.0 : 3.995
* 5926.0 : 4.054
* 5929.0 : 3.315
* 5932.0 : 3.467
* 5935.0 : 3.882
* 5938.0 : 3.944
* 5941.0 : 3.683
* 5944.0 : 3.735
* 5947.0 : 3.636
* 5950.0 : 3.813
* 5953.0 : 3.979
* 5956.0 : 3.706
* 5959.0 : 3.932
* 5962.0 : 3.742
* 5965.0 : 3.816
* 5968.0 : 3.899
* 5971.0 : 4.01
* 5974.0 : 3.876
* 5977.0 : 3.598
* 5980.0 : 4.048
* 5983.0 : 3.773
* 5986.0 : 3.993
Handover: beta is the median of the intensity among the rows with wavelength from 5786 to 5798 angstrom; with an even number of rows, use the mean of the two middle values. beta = 3.79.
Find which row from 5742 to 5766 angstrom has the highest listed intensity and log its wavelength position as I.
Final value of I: 5755.0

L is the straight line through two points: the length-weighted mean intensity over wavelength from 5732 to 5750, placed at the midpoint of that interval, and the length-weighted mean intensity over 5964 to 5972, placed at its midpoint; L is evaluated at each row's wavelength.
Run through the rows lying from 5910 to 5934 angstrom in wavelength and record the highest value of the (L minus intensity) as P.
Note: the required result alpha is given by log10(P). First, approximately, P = 0.6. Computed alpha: -0.23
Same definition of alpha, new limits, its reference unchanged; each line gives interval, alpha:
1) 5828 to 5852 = -0.36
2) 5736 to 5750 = -0.43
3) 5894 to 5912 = -0.10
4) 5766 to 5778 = -2.38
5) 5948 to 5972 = -0.71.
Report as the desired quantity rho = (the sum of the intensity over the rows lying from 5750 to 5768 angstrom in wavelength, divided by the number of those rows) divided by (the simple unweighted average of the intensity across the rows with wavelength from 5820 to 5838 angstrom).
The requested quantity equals 0.98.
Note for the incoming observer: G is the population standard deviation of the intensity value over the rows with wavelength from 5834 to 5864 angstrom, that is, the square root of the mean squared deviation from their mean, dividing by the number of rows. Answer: 0.21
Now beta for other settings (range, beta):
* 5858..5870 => 3.73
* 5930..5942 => 3.78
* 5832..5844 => 3.96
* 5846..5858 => 3.61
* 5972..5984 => 3.82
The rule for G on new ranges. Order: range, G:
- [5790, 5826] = 0.24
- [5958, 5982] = 0.14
